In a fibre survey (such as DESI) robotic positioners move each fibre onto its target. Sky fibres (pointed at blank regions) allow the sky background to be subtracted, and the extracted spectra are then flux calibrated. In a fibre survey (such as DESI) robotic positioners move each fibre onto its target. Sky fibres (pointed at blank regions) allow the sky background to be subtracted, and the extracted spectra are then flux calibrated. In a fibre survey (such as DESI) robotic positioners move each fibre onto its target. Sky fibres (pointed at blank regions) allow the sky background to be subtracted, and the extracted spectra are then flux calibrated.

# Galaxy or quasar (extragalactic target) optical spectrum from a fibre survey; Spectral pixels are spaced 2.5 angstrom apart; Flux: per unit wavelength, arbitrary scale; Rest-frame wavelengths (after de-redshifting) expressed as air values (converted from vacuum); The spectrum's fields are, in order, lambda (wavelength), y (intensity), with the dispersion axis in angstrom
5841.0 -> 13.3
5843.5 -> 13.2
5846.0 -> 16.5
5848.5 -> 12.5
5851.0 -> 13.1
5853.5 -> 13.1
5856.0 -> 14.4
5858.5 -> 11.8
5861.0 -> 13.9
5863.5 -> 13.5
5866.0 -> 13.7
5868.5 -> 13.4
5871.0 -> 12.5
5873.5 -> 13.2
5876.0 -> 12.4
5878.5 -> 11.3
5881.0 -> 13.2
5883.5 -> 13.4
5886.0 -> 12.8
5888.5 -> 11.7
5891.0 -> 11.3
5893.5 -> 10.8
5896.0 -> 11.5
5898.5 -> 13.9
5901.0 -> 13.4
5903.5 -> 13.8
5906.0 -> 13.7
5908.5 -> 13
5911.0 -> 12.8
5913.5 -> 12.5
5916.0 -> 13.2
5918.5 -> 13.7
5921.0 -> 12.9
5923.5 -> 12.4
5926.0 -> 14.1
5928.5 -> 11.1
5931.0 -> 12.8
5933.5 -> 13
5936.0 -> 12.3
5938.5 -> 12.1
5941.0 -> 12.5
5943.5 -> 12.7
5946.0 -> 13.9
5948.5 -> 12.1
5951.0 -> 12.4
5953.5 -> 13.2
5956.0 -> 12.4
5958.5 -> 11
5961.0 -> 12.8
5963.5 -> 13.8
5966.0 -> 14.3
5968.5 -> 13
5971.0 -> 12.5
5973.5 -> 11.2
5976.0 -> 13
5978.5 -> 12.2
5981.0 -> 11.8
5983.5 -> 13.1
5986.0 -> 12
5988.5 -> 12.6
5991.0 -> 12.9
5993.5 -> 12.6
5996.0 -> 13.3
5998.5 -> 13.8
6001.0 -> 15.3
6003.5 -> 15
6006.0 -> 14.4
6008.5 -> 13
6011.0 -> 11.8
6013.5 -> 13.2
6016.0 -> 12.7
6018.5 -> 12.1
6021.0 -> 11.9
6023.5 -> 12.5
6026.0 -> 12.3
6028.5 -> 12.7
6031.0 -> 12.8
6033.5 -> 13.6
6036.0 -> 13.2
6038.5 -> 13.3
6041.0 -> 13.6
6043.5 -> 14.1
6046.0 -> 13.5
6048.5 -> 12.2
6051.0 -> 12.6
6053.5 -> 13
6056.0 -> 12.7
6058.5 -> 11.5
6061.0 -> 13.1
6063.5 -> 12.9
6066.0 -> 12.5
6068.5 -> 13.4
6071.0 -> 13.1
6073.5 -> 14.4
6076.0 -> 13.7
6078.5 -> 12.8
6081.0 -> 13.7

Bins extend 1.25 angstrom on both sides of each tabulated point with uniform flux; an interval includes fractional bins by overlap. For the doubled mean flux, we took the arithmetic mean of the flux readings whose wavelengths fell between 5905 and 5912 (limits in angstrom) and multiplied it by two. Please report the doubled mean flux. 26.3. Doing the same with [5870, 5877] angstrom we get 25.4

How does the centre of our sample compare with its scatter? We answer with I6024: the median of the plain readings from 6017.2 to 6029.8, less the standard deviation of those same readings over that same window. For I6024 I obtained 12.0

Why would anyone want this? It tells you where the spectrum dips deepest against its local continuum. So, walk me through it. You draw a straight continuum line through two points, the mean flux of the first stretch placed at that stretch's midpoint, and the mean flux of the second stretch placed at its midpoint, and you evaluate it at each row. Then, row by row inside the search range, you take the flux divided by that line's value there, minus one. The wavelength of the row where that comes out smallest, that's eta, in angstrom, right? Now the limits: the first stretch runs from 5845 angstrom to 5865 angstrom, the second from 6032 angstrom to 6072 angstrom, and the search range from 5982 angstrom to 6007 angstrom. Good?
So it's 5986.0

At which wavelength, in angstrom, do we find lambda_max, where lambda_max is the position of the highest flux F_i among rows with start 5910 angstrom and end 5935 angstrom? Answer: 5926.0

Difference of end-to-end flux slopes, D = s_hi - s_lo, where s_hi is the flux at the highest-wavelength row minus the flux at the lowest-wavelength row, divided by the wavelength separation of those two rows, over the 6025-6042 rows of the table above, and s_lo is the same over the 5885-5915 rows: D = 0.10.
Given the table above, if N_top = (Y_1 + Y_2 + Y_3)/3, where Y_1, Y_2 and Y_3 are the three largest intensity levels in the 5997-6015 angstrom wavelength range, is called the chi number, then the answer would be 14.9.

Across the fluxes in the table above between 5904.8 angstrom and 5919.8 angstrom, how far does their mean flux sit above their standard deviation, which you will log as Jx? 12.7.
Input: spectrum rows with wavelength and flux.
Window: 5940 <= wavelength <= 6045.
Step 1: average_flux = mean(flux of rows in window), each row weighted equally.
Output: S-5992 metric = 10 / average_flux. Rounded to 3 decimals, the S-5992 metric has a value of 0.774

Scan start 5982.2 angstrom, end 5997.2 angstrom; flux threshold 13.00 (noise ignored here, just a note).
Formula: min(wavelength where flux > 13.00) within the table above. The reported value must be 5983.5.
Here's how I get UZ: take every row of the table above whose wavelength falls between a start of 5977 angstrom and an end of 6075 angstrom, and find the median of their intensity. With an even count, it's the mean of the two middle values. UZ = 12.90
